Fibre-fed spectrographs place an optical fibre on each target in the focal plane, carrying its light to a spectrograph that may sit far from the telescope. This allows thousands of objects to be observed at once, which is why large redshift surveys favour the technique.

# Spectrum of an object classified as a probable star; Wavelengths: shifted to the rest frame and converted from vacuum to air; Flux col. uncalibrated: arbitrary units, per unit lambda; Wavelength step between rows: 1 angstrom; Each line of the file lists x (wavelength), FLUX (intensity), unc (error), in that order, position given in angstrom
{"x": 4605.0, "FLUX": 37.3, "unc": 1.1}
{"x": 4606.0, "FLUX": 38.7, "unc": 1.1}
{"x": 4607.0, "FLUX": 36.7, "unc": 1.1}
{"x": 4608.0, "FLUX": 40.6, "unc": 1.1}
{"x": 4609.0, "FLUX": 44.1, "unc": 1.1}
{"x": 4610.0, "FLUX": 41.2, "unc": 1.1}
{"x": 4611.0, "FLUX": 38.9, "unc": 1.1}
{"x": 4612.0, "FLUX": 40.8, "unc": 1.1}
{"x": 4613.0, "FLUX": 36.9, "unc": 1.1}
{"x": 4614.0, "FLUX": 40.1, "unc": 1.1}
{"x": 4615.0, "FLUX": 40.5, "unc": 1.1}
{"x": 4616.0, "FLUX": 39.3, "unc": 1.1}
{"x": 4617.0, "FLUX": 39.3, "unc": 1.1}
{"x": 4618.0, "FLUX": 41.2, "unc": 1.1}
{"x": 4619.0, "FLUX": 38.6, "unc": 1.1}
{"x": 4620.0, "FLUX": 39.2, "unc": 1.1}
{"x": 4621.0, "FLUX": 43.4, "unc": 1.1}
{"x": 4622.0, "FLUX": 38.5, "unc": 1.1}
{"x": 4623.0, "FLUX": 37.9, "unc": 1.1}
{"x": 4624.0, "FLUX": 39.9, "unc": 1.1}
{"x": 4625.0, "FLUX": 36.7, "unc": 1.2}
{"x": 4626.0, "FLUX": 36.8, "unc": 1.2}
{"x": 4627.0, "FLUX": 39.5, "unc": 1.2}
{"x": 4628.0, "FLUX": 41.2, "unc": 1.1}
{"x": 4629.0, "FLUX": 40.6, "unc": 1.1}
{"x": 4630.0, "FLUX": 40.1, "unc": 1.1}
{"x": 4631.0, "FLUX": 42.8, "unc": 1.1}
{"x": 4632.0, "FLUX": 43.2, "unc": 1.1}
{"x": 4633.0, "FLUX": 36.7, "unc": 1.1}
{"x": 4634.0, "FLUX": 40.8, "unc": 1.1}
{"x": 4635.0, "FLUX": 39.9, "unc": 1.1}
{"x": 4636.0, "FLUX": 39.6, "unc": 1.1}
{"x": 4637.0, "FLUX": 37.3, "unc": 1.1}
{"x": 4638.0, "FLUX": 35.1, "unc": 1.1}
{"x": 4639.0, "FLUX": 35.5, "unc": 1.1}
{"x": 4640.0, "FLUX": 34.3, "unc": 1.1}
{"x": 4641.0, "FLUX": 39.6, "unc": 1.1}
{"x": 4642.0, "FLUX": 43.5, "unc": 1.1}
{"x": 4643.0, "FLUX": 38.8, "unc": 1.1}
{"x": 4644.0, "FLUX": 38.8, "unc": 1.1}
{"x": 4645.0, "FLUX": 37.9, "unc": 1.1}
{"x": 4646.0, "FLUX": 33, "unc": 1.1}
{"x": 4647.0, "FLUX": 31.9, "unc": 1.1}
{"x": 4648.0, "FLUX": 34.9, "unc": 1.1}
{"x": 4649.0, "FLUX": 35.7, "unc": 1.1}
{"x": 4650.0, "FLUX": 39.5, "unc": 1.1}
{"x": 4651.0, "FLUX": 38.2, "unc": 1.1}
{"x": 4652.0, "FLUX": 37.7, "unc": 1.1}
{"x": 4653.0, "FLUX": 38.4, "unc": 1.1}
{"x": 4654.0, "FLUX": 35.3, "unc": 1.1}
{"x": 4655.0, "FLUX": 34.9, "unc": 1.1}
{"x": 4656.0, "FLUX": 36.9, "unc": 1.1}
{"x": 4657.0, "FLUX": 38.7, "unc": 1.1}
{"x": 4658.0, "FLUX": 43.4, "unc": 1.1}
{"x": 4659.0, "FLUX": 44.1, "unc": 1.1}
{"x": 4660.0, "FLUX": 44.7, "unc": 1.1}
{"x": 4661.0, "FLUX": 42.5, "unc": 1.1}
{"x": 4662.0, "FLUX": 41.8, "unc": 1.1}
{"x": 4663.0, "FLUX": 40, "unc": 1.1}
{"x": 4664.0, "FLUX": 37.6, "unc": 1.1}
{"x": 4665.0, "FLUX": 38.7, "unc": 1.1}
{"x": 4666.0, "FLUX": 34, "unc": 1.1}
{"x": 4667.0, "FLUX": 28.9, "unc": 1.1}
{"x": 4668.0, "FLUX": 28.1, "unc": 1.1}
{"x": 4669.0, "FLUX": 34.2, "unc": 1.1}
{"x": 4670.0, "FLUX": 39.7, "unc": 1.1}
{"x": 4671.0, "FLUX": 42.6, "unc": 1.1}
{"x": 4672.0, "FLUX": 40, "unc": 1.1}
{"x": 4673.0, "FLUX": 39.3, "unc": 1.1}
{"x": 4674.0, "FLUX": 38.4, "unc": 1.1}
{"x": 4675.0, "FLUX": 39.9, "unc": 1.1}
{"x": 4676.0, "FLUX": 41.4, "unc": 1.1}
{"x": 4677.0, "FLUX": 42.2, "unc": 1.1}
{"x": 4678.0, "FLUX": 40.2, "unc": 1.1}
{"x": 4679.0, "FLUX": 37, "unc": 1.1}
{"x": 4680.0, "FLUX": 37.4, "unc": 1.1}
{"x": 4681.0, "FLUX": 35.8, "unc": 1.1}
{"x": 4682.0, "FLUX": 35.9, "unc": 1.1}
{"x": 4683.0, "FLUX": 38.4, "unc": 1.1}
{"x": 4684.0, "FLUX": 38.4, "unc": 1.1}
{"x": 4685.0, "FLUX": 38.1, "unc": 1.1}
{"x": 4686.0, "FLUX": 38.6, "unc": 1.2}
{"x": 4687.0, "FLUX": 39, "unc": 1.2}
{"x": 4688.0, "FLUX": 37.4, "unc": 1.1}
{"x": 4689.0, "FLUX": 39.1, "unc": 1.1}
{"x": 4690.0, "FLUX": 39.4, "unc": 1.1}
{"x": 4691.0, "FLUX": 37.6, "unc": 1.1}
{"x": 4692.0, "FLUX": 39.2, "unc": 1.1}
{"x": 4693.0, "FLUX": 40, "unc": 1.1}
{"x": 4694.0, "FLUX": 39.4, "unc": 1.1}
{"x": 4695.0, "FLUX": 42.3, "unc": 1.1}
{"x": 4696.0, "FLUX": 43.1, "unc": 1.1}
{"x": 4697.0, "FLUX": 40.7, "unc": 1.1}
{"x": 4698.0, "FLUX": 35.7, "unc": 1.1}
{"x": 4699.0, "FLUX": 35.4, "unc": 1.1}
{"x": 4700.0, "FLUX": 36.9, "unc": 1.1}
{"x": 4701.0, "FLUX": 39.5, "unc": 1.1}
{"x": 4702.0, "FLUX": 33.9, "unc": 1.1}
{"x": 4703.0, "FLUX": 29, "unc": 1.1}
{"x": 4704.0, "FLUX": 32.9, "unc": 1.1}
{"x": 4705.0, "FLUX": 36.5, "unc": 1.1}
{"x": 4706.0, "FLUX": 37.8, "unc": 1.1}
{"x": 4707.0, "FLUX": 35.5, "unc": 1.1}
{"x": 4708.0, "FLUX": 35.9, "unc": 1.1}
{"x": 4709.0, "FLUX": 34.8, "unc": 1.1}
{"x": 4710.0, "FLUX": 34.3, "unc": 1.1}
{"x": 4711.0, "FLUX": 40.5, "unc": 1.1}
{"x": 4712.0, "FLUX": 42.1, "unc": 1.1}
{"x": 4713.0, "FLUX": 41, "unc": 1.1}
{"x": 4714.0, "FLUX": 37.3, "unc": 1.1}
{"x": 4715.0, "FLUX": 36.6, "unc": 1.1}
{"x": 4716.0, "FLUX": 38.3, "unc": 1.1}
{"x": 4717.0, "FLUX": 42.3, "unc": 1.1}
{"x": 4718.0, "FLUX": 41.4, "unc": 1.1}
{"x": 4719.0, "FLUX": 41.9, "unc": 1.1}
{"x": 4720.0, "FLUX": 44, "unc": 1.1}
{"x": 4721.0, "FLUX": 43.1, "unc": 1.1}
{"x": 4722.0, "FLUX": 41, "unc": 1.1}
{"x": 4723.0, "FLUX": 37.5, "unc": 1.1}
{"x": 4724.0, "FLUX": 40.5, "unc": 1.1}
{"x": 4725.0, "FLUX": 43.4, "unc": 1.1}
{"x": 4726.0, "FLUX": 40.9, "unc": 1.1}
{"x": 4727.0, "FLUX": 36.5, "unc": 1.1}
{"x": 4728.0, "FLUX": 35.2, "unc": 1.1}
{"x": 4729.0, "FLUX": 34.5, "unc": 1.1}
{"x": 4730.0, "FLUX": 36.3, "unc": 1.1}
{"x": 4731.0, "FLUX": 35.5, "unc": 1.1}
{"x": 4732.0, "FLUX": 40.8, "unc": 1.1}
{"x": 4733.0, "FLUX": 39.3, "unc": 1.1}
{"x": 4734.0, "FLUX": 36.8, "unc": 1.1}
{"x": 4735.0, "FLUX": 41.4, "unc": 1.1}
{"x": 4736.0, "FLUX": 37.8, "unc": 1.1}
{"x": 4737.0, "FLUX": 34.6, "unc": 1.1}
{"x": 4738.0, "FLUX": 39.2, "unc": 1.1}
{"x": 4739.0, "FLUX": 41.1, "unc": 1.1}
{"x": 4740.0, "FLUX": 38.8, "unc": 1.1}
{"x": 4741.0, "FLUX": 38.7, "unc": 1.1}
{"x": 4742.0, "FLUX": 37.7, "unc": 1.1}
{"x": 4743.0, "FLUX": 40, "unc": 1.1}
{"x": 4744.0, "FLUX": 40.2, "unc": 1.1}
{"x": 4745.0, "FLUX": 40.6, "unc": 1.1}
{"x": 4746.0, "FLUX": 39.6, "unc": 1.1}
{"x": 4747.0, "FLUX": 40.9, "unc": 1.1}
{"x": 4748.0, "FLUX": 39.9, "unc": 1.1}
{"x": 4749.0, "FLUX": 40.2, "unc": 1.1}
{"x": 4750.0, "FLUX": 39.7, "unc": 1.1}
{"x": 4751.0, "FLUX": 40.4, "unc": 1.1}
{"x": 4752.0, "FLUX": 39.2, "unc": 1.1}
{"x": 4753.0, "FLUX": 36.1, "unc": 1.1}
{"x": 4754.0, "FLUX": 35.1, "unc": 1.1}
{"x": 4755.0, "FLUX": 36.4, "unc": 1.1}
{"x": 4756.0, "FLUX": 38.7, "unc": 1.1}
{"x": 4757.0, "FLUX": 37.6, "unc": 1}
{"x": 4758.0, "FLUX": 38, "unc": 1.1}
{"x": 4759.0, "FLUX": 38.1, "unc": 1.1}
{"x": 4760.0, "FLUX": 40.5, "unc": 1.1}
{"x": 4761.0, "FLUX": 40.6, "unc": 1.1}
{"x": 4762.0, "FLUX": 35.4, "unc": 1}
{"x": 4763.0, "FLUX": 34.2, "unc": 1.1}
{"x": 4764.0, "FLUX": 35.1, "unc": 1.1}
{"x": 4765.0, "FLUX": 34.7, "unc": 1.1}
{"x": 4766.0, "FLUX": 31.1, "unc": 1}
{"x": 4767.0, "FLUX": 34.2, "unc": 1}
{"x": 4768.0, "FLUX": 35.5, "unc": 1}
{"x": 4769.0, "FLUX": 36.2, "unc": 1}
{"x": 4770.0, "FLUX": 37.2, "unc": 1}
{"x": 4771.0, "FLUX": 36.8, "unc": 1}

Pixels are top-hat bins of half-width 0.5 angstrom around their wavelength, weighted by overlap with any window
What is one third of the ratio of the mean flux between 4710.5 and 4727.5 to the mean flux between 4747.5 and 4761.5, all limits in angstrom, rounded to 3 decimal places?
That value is 0.350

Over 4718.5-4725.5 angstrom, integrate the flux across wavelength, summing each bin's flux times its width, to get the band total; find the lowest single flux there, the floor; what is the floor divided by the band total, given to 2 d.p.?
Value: 0.13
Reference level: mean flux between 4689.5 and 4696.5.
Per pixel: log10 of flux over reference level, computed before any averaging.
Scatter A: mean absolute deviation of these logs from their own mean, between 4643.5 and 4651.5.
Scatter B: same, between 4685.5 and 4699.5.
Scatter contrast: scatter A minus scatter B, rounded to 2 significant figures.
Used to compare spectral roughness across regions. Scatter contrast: 0.011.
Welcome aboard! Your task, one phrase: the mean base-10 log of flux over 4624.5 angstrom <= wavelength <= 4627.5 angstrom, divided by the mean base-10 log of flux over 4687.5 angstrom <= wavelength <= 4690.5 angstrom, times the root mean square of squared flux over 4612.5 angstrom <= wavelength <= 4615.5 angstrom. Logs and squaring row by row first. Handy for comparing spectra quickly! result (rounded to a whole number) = 1531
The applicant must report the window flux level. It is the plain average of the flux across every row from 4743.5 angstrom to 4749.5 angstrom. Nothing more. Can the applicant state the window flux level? 40.2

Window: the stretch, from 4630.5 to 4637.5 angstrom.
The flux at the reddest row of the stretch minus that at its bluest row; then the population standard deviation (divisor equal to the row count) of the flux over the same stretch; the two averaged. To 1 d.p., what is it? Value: -1.6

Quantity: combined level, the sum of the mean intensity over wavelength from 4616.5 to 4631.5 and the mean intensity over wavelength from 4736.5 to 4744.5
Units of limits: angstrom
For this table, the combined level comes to 78.5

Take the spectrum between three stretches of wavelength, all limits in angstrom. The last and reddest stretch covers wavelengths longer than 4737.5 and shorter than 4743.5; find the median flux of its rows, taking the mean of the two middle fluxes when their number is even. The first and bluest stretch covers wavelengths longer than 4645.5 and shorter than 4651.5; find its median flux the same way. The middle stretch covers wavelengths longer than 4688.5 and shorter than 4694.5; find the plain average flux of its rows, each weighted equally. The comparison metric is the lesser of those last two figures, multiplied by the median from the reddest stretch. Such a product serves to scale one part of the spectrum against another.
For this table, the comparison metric 1377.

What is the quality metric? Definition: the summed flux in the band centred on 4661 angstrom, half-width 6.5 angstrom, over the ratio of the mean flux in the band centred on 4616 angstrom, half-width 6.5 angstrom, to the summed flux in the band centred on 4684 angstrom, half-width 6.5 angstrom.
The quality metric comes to 6286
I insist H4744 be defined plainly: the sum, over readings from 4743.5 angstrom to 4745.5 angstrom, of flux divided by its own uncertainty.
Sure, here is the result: 73.5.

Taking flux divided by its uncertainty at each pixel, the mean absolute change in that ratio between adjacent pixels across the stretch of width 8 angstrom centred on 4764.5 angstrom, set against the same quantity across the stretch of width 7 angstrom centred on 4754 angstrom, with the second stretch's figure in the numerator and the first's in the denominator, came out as 1.04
